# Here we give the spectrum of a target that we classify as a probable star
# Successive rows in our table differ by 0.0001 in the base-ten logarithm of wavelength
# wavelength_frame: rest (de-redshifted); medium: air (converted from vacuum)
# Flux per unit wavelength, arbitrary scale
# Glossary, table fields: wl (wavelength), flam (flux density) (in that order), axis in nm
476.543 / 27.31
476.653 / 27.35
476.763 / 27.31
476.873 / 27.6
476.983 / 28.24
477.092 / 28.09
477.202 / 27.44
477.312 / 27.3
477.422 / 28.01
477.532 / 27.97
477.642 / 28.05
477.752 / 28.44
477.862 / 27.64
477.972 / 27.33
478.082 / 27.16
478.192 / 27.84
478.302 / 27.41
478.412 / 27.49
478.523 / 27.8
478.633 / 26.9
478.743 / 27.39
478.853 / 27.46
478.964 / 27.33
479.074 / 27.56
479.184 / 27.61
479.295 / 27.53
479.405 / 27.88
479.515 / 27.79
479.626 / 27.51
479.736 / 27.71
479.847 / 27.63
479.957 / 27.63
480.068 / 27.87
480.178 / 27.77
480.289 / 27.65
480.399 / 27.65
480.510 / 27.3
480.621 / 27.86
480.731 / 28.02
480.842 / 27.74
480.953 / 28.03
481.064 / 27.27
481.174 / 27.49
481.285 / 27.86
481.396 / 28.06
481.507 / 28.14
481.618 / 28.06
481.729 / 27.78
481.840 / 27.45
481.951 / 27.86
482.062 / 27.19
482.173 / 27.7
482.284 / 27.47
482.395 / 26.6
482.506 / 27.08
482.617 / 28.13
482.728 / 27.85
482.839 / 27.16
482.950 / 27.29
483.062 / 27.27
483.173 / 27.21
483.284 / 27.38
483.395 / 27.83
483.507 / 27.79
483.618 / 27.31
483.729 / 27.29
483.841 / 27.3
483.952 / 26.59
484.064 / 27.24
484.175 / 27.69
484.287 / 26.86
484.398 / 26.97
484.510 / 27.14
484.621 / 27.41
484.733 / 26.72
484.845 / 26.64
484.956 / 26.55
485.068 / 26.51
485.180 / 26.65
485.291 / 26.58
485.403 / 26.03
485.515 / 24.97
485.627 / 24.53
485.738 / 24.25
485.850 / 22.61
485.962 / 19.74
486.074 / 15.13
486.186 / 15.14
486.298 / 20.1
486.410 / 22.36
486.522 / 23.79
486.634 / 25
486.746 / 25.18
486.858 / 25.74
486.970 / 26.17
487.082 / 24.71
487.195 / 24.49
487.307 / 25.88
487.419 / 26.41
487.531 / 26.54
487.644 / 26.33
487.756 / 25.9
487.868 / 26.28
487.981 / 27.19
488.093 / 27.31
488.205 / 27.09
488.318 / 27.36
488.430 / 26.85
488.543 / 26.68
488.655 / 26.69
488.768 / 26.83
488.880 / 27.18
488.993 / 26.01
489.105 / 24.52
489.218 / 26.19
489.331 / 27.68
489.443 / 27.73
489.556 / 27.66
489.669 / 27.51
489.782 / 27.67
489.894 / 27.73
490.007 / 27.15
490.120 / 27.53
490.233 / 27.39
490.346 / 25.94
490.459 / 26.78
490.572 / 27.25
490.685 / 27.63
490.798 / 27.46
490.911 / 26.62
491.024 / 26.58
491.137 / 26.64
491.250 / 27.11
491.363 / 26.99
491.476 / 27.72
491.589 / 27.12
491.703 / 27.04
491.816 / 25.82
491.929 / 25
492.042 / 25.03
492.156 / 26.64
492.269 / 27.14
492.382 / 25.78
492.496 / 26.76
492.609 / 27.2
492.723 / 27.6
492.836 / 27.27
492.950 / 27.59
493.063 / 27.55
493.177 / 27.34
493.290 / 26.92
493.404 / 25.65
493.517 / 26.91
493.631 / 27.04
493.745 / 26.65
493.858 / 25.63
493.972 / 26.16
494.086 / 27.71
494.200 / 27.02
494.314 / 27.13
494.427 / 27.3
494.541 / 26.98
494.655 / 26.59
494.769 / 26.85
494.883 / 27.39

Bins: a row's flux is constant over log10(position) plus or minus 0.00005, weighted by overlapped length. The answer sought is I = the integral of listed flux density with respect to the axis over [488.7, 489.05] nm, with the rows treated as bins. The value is 9.3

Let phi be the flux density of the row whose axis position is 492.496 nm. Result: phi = 26.76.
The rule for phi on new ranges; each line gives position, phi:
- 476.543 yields 27.31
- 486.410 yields 22.36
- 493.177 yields 27.34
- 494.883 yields 27.39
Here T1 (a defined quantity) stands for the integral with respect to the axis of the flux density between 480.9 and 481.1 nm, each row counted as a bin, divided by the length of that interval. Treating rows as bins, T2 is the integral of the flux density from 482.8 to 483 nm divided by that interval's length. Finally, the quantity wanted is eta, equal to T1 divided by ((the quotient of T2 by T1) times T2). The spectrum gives 1.03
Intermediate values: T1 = 27.6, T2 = 27.3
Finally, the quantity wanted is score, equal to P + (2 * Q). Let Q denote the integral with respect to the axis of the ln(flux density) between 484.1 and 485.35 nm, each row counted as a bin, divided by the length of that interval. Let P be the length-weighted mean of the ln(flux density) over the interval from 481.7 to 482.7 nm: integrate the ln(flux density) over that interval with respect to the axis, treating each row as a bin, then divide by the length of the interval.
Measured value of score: 9.90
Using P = 3.31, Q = 3.29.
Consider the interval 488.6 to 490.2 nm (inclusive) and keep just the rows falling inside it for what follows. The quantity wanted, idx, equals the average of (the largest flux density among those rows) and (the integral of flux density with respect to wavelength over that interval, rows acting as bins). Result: 35.5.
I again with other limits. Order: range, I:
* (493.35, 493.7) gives 9.3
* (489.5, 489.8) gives 8.3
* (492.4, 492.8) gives 10.8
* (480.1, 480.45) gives 9.7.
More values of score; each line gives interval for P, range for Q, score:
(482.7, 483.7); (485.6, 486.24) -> 9.27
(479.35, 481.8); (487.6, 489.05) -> 9.90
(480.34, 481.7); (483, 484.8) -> 9.93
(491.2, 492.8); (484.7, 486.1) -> 9.66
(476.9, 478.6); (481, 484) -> 9.95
